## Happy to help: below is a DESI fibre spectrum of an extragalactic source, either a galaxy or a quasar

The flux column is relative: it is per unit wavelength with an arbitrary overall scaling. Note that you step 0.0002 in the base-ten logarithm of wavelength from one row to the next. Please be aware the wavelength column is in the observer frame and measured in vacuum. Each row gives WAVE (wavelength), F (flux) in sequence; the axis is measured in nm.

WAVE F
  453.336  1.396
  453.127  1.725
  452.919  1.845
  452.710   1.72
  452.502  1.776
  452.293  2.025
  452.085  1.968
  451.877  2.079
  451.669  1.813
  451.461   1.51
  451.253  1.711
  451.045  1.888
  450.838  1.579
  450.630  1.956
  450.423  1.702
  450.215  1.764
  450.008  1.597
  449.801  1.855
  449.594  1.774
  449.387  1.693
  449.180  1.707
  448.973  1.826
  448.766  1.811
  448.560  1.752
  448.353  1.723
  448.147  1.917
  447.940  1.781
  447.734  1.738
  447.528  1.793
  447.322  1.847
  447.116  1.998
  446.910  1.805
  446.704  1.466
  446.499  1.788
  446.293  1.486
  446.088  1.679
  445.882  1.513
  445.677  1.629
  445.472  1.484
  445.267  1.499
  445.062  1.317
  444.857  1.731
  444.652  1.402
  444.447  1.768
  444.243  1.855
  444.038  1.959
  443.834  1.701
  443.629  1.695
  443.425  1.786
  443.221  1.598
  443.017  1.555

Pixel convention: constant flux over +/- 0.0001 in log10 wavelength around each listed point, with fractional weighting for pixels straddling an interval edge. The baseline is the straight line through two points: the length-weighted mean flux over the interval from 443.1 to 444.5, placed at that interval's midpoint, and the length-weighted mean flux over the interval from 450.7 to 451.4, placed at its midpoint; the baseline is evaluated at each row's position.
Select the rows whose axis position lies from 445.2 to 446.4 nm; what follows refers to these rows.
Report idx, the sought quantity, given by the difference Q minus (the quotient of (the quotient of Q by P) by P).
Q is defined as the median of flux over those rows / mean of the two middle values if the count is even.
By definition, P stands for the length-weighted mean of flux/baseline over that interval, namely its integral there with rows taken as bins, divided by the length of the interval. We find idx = -0.42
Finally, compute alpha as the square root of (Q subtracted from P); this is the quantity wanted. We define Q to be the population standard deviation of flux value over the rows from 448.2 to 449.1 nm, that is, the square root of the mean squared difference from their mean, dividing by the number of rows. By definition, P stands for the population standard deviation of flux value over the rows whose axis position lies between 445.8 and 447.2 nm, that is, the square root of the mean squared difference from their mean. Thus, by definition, 0.378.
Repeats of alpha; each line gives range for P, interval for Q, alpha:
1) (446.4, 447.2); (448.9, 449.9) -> 0.357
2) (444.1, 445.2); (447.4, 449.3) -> 0.391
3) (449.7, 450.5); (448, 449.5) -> 0.140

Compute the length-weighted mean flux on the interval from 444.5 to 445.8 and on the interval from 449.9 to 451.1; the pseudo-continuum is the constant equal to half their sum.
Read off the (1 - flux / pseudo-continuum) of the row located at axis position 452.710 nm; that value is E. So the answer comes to -0.05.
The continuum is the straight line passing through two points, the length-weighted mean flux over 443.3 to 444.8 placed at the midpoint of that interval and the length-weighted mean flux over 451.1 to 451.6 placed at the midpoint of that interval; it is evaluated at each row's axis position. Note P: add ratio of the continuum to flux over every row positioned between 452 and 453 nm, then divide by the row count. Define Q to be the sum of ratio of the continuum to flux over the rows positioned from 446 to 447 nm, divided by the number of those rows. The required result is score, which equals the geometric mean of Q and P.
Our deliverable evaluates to 0.96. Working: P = 0.88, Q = 1.05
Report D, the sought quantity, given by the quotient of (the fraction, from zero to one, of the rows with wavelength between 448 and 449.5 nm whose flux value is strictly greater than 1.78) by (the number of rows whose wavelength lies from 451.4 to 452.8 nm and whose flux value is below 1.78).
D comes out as 0.14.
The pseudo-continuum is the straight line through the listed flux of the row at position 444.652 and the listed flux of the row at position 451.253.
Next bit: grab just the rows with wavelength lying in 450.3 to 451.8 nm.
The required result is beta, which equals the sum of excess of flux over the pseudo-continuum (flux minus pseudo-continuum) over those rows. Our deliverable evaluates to 0.2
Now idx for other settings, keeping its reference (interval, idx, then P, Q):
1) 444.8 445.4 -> -0.56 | 0.85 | 1.50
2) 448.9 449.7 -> 0.03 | 1.01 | 1.74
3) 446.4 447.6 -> 0.07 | 1.02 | 1.80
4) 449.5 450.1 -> 0.03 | 1.01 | 1.77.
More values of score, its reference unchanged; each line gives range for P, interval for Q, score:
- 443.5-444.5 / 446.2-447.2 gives 0.99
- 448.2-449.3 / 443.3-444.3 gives 0.96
